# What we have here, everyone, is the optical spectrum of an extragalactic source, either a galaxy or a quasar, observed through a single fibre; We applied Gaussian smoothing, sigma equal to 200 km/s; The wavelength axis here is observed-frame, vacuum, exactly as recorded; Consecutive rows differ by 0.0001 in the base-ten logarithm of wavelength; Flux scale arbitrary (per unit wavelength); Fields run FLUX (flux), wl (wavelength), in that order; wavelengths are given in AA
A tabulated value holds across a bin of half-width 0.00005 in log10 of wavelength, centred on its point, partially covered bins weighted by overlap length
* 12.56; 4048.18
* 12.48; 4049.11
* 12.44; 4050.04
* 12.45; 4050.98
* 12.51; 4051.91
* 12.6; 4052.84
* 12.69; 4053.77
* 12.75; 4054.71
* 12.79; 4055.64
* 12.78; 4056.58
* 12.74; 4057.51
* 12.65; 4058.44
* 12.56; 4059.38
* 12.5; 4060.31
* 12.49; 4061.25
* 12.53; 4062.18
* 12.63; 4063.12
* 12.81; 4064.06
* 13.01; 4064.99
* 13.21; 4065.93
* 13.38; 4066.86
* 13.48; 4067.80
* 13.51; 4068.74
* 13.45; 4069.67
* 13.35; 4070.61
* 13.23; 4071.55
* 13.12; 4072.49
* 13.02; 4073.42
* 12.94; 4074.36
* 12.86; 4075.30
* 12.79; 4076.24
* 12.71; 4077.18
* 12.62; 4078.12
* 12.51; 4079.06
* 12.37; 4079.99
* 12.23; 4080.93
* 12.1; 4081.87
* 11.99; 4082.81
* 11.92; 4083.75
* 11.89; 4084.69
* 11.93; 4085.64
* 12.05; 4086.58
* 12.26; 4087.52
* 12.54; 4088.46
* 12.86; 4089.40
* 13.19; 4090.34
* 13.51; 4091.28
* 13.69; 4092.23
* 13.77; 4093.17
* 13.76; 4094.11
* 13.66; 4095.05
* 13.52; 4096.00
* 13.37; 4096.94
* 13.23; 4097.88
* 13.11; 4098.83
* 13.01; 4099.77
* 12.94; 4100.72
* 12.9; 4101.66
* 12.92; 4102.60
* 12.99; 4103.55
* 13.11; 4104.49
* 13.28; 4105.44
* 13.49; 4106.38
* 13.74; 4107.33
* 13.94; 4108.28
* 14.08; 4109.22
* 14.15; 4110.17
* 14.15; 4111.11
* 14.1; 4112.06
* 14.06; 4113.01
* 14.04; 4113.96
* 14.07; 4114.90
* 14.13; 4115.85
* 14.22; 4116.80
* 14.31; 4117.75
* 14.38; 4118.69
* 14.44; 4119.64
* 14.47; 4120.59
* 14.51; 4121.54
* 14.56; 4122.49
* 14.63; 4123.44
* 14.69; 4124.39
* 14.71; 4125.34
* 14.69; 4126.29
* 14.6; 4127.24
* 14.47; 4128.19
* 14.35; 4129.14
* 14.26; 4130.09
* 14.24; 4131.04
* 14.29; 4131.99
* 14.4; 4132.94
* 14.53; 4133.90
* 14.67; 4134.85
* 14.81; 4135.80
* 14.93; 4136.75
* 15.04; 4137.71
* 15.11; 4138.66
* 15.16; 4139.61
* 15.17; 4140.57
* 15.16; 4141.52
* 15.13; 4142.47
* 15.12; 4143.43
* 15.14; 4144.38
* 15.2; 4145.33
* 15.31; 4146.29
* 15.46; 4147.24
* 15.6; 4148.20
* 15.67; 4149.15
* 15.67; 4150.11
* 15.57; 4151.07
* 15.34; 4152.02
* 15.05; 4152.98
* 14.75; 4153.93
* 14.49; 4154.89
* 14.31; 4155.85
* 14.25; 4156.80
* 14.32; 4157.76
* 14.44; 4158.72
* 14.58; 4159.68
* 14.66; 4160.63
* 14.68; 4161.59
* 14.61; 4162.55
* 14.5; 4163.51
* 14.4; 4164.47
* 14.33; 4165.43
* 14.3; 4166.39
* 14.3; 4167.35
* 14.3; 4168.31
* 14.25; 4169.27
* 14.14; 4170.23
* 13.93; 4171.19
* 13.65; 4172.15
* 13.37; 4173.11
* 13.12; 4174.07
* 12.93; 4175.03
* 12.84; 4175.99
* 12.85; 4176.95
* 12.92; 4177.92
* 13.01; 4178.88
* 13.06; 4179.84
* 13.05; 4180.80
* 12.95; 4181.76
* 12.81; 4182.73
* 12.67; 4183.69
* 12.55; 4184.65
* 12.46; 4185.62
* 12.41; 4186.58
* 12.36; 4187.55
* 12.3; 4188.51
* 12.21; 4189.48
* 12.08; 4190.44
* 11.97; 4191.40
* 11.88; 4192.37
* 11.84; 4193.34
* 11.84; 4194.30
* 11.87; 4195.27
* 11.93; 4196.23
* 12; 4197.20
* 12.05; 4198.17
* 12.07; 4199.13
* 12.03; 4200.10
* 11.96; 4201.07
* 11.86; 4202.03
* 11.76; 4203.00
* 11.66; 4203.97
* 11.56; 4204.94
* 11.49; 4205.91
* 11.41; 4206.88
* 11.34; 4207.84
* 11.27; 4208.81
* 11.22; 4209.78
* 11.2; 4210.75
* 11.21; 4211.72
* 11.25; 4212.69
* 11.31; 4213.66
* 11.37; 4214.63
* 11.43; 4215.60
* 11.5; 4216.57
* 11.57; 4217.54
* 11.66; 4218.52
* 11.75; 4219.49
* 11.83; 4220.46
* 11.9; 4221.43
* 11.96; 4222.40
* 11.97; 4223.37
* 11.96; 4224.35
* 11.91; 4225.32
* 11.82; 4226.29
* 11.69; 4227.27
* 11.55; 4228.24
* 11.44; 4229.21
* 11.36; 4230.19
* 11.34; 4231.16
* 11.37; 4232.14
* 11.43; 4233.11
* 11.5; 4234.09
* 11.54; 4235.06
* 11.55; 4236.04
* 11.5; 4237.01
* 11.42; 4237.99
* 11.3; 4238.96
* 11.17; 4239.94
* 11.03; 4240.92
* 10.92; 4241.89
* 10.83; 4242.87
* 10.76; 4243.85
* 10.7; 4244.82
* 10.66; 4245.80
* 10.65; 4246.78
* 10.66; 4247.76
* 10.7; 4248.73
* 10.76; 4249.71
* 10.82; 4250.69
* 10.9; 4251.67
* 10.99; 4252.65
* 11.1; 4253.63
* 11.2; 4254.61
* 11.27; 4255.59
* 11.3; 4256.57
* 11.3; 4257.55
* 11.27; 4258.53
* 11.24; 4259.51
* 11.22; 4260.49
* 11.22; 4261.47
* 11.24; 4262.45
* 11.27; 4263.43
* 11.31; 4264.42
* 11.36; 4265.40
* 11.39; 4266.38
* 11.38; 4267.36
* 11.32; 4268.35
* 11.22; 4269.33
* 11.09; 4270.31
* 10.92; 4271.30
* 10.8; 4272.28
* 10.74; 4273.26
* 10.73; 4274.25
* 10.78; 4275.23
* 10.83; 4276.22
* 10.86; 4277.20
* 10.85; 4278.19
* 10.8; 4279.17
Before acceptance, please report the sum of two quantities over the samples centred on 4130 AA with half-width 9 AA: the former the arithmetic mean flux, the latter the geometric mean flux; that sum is 29.2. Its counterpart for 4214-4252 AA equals 22.7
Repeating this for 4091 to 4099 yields 27.0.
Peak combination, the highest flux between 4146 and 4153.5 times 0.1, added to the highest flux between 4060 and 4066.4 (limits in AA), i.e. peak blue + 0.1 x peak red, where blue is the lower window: 14.8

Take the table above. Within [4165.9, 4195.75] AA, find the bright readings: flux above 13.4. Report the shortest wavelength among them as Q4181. 4166.39 AA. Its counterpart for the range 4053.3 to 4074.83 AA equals 4067.80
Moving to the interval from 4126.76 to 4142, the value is 4127.24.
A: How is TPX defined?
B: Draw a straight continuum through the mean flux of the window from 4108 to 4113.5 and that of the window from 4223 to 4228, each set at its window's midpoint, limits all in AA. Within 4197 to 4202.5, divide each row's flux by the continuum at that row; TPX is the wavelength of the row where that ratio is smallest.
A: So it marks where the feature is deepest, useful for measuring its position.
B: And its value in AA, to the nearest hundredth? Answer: 4202.03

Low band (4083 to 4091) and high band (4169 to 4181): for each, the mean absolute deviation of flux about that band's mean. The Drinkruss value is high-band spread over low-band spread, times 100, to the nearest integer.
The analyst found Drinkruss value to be 106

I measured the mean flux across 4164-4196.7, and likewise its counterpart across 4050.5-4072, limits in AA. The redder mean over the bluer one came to 1.01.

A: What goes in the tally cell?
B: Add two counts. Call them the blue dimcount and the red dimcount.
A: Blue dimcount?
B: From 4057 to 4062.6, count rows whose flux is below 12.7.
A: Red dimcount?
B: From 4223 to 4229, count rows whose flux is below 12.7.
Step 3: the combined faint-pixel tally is 11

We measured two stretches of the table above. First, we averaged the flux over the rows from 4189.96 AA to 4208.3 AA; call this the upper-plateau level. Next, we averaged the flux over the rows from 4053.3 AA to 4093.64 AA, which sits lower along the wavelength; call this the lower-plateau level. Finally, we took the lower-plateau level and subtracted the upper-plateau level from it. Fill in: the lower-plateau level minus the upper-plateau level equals 1.0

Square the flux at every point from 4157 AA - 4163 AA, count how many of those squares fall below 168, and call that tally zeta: 0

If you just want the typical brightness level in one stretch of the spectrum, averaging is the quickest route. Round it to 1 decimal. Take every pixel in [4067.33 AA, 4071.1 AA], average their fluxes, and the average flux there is 13.4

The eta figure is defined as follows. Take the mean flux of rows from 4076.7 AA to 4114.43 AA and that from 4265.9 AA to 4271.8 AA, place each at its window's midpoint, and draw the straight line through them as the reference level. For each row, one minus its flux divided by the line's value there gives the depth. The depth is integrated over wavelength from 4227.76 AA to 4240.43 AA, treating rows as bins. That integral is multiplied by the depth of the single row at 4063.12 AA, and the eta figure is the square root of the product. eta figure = 0.11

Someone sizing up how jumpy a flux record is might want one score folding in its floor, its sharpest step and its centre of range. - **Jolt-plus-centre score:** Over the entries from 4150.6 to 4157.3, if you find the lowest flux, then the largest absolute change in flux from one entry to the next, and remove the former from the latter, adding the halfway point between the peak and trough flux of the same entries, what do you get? 0.96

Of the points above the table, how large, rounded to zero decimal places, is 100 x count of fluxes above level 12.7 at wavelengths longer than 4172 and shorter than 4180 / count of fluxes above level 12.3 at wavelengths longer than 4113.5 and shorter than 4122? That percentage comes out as 100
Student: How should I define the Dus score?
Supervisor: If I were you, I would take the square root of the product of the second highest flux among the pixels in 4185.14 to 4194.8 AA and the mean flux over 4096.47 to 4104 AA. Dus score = 12.7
